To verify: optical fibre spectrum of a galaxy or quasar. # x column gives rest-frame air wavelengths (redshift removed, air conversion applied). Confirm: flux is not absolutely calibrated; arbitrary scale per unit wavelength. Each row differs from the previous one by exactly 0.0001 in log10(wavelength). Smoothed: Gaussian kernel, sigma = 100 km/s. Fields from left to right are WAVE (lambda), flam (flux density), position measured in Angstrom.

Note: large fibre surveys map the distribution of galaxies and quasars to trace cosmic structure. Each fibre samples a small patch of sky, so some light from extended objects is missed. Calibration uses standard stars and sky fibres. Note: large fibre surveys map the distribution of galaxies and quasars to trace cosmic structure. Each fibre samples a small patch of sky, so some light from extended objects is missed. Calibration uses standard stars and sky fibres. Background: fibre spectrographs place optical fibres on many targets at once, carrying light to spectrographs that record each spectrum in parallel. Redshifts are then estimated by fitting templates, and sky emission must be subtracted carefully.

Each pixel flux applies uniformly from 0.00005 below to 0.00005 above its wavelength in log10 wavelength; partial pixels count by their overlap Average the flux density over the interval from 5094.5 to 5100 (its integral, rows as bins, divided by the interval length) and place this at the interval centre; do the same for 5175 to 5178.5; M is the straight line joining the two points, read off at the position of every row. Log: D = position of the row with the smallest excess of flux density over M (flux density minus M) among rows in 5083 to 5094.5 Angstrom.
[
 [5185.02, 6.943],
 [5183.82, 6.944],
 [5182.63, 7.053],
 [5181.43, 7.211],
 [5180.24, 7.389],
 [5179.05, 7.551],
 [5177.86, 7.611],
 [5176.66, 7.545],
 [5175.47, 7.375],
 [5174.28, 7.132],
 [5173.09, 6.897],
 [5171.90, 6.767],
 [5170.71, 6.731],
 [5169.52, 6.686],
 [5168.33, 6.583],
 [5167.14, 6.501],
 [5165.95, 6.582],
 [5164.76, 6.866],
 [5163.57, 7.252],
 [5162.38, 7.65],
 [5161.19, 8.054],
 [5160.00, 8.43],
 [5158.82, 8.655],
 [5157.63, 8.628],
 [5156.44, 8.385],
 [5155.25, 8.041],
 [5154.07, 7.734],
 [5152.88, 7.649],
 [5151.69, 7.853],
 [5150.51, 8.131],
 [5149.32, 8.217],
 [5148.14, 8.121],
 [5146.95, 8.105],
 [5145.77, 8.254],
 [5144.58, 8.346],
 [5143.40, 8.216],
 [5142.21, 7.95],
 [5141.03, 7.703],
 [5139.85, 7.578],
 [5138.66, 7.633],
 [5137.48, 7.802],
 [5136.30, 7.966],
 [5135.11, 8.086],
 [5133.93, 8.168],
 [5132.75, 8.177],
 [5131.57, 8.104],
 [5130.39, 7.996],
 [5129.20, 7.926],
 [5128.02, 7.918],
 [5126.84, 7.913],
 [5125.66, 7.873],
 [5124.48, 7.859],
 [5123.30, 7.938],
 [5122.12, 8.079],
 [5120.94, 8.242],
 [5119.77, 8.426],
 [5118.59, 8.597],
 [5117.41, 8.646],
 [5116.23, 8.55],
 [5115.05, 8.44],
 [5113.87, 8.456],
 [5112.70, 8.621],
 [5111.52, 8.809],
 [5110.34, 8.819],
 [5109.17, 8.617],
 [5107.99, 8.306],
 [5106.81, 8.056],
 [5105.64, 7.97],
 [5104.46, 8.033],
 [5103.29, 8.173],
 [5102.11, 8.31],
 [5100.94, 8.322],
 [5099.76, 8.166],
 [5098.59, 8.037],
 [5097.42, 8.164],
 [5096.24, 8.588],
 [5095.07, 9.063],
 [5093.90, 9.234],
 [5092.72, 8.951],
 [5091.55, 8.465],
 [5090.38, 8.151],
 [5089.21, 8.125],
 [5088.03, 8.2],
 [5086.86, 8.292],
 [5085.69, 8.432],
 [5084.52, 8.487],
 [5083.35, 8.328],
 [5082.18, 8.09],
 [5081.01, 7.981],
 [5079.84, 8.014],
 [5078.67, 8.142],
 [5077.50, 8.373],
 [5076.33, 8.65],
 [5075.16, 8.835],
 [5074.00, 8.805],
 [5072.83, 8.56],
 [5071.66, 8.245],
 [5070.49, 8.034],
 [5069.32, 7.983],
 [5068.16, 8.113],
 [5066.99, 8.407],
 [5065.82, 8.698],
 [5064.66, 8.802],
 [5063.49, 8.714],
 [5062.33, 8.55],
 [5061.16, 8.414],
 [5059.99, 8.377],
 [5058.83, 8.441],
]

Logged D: 5089.21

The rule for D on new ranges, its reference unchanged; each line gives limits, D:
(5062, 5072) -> 5069.32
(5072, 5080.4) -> 5079.84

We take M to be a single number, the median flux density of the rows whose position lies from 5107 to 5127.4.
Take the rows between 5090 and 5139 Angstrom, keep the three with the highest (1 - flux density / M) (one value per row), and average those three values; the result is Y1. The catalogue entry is 0.080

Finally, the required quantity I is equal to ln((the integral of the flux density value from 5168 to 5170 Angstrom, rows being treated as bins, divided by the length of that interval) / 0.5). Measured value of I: 2.59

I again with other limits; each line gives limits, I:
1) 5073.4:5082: 2.82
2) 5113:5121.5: 2.83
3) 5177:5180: 2.71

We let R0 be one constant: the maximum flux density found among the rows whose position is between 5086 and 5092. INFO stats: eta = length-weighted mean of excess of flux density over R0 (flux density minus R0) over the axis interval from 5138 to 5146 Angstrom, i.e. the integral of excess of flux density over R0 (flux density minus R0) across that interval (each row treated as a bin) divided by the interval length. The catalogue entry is -0.53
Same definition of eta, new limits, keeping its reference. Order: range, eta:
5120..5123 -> -0.29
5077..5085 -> -0.27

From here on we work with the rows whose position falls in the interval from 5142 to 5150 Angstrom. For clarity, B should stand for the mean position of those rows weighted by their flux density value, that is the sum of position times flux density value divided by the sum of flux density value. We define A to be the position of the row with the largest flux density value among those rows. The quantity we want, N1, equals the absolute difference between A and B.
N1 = 1.2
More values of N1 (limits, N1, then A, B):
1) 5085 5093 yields 3.5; 5092.72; 5089.2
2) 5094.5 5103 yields 3.5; 5095.07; 5098.5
